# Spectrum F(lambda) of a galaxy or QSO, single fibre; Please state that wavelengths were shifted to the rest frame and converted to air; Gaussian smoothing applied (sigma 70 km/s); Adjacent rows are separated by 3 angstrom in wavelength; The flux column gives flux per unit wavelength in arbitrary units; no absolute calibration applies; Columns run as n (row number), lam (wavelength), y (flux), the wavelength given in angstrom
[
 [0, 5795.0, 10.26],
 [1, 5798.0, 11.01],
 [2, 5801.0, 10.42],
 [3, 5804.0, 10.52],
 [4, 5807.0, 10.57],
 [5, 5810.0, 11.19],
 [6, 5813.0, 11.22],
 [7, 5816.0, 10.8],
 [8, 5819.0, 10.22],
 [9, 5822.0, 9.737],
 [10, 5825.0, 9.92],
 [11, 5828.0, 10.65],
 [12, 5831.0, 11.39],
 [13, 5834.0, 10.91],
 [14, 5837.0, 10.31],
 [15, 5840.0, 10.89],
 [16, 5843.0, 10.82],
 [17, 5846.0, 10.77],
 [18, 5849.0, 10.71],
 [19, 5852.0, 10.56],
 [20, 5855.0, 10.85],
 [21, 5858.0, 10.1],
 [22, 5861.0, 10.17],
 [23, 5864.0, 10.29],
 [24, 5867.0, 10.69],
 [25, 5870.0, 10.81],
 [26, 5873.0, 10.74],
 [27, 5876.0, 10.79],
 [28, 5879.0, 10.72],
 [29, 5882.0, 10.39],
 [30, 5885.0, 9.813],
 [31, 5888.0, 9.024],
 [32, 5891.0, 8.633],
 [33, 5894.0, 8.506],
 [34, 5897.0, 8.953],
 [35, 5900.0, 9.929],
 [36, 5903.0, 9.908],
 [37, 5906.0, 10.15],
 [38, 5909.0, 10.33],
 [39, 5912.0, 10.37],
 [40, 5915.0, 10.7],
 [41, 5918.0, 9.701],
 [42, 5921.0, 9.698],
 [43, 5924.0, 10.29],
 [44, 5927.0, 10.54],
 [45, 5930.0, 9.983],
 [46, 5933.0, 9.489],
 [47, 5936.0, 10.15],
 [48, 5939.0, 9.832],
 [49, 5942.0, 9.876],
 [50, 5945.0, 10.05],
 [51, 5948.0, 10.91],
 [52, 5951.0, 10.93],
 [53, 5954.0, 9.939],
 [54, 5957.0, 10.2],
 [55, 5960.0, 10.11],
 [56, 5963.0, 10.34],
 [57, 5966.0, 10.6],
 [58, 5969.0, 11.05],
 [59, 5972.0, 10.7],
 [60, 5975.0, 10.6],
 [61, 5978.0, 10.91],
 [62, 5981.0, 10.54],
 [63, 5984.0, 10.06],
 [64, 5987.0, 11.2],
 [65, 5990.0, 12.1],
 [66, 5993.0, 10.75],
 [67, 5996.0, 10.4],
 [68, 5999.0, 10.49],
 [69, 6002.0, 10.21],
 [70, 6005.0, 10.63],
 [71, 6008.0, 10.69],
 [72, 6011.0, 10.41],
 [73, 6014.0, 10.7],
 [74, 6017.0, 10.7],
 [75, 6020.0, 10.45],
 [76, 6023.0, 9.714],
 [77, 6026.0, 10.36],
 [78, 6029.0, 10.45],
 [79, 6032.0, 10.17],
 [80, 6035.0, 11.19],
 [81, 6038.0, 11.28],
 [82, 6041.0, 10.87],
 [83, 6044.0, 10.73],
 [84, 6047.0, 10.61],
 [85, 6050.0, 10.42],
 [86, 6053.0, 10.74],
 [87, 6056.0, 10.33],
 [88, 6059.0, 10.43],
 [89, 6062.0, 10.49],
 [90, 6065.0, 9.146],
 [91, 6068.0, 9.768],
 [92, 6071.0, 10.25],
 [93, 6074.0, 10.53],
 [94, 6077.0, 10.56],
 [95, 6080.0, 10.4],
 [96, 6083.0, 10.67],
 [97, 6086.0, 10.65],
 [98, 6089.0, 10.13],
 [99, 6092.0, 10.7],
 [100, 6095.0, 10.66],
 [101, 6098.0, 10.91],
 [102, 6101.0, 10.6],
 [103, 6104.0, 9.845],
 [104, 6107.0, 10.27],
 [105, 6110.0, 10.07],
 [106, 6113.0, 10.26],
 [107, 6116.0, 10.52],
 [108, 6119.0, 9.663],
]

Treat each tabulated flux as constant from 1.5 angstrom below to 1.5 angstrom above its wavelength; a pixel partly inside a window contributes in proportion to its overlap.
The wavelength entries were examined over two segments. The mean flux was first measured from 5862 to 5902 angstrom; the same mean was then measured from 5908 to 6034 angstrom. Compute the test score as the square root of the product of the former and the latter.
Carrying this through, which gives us 10.2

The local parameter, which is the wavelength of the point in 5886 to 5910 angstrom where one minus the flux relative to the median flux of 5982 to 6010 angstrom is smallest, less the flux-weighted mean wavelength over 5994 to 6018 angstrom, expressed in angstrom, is -97.6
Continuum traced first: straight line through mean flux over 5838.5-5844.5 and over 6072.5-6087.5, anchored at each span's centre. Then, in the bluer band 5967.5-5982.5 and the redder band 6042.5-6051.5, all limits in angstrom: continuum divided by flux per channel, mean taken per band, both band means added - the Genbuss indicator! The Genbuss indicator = 2.00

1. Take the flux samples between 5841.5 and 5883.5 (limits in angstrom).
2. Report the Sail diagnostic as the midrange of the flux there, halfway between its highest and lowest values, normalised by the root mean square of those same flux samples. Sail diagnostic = 0.99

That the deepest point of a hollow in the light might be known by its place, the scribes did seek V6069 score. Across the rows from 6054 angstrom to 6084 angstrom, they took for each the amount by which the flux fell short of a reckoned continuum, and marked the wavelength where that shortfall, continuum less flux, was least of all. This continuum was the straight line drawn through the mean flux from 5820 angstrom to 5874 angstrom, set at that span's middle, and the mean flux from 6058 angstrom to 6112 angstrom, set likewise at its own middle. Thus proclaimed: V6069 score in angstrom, 6083.0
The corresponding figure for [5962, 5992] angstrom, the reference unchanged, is 5990.0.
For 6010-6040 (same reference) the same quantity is 6038.0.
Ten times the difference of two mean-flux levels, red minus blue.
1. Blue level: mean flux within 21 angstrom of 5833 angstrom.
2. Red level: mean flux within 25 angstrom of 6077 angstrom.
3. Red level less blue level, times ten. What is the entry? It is -2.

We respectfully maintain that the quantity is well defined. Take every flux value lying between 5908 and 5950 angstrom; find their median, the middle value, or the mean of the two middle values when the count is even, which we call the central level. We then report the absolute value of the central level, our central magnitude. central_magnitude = 10.1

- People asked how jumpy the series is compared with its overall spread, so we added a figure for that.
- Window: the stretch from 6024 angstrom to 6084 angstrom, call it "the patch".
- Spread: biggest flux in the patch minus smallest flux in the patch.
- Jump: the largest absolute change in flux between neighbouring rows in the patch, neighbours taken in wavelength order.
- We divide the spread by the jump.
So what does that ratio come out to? 1.6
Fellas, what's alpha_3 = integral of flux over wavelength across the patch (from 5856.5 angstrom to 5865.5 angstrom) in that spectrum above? 92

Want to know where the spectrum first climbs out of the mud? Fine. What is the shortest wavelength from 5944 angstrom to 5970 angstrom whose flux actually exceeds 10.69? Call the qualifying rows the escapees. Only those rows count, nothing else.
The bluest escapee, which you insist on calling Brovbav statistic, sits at 5948.0 angstrom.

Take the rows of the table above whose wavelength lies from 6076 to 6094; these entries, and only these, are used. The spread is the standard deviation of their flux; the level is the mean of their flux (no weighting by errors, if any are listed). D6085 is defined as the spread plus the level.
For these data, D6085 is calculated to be 10.7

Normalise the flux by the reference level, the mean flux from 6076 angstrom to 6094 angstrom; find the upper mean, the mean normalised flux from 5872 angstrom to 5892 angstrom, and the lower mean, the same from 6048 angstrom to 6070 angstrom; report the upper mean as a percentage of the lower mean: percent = 98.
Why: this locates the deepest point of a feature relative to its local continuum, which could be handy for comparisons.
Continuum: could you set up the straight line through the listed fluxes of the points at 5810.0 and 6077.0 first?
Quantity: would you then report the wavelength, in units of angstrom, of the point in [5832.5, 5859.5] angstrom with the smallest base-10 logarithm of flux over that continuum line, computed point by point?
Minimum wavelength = 5858.0 angstrom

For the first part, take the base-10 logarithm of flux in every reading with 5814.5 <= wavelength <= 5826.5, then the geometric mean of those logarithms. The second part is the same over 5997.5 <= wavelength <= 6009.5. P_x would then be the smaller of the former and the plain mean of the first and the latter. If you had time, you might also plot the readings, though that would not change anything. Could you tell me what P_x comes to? 1.01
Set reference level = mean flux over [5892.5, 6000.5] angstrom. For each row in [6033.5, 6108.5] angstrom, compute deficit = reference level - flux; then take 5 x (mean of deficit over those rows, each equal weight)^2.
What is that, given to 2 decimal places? 0.20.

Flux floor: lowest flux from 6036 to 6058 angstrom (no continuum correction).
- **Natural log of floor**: 2.34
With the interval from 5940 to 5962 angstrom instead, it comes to 2.29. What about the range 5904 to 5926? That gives 2.27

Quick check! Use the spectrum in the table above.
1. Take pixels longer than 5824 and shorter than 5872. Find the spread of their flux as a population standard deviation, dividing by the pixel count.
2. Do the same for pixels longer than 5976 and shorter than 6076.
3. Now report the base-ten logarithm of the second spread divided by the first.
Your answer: 0.14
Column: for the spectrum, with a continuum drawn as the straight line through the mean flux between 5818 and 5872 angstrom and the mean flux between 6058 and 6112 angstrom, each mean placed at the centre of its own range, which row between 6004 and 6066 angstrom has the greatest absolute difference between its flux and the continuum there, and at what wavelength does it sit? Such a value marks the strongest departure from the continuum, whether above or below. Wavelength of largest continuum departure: 6065.0 angstrom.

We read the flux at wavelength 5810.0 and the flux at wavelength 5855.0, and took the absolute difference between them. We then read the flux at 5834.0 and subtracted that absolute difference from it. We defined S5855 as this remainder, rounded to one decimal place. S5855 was 10.6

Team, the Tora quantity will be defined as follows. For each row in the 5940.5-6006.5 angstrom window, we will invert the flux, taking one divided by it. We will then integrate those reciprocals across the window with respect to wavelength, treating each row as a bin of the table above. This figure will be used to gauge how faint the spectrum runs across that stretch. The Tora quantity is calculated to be 6.26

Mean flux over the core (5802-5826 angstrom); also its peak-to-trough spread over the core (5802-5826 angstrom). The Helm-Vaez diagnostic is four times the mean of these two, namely 24.0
